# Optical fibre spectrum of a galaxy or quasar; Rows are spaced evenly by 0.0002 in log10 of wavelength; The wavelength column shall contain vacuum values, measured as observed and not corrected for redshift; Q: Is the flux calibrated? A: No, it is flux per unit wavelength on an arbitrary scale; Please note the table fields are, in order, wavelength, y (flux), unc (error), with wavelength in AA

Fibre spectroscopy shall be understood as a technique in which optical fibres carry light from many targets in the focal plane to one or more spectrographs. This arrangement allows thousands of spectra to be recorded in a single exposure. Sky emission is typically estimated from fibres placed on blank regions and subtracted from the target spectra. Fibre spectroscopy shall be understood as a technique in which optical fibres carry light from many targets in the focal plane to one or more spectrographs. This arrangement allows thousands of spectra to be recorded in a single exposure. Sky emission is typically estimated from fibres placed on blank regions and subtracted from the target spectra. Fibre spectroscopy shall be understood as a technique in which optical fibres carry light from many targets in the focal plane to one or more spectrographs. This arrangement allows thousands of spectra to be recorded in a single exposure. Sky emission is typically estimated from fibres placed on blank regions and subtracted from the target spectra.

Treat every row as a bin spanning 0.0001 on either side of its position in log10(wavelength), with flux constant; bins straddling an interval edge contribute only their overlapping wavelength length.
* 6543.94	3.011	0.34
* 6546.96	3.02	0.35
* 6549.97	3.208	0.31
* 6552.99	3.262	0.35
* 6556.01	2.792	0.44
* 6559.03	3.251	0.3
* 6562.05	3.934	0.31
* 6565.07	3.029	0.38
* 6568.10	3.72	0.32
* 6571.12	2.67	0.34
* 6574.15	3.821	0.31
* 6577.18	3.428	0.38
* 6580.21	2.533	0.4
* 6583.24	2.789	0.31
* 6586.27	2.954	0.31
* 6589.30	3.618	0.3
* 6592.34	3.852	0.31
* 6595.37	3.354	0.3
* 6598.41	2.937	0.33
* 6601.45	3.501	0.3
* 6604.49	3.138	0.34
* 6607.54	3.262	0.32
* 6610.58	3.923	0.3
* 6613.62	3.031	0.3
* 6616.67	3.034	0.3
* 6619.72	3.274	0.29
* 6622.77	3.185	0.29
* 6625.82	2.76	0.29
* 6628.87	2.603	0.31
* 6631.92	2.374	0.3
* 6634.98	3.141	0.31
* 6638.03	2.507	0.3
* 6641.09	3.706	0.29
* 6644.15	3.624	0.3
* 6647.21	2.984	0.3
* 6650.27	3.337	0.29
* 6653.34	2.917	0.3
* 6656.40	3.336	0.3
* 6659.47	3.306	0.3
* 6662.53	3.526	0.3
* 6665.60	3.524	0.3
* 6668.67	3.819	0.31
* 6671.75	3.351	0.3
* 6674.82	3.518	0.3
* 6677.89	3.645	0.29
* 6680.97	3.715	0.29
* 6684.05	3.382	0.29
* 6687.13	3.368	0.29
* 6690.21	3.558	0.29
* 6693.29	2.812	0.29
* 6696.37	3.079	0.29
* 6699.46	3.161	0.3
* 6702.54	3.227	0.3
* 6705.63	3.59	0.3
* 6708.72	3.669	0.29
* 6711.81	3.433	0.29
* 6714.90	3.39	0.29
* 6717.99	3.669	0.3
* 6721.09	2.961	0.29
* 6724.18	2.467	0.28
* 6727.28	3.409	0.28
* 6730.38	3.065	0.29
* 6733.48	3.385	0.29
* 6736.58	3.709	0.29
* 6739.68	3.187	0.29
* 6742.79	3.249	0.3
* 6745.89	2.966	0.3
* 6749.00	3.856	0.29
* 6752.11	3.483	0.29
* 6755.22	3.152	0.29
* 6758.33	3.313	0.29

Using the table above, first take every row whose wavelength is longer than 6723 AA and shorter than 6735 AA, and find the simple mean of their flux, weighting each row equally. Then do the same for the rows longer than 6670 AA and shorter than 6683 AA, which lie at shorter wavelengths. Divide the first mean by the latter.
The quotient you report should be 0.87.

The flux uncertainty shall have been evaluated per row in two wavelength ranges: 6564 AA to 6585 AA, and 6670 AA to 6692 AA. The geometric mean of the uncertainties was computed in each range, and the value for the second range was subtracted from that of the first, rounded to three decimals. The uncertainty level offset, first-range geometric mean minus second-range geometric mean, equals 0.054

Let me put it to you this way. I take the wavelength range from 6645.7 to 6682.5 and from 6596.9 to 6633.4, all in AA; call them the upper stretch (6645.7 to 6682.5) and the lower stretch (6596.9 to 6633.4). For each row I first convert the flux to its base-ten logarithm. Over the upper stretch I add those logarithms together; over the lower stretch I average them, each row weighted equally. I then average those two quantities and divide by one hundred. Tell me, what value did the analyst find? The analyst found 0.0344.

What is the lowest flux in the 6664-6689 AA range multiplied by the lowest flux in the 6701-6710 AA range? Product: 10.8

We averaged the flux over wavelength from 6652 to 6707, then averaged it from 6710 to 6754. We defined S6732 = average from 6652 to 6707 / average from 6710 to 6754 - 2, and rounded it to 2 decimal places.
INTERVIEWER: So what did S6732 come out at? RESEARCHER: -0.98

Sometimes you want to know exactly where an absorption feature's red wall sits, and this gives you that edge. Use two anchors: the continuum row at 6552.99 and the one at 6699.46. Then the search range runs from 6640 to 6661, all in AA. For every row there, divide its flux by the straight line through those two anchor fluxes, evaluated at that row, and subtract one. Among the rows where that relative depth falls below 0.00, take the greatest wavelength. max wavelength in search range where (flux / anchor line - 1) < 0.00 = 6653.34 AA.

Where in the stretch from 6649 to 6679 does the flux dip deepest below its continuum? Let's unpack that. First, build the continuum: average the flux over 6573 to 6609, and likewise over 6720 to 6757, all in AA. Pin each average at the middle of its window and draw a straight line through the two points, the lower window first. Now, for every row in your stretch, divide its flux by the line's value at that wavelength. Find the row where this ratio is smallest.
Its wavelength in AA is 6653.34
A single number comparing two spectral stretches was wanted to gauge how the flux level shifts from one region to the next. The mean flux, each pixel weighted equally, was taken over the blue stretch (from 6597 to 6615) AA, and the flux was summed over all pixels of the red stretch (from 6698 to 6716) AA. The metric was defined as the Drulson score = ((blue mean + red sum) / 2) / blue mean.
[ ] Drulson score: 3.60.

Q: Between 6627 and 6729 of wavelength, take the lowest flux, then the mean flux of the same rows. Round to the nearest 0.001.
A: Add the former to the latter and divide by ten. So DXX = 0.565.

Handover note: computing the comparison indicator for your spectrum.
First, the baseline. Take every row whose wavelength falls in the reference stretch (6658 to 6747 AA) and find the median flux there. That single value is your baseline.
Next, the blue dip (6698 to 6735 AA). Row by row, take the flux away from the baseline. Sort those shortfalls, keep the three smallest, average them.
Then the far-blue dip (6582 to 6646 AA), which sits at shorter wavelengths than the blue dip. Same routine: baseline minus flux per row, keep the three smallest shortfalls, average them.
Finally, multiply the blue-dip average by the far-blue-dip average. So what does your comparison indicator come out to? 0.11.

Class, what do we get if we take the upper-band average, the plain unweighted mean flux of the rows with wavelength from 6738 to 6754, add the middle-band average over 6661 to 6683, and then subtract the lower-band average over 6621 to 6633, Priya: 4.2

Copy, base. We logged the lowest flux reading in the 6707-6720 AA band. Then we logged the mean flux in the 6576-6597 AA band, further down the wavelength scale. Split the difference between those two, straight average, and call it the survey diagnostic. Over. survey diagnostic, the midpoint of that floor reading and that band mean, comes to 3.30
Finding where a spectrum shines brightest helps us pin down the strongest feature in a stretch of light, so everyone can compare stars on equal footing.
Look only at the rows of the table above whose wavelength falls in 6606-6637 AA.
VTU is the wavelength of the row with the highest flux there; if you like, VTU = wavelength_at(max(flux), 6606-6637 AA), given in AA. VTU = 6610.58 AA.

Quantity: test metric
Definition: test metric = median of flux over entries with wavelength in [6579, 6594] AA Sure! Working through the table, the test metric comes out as 3.0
